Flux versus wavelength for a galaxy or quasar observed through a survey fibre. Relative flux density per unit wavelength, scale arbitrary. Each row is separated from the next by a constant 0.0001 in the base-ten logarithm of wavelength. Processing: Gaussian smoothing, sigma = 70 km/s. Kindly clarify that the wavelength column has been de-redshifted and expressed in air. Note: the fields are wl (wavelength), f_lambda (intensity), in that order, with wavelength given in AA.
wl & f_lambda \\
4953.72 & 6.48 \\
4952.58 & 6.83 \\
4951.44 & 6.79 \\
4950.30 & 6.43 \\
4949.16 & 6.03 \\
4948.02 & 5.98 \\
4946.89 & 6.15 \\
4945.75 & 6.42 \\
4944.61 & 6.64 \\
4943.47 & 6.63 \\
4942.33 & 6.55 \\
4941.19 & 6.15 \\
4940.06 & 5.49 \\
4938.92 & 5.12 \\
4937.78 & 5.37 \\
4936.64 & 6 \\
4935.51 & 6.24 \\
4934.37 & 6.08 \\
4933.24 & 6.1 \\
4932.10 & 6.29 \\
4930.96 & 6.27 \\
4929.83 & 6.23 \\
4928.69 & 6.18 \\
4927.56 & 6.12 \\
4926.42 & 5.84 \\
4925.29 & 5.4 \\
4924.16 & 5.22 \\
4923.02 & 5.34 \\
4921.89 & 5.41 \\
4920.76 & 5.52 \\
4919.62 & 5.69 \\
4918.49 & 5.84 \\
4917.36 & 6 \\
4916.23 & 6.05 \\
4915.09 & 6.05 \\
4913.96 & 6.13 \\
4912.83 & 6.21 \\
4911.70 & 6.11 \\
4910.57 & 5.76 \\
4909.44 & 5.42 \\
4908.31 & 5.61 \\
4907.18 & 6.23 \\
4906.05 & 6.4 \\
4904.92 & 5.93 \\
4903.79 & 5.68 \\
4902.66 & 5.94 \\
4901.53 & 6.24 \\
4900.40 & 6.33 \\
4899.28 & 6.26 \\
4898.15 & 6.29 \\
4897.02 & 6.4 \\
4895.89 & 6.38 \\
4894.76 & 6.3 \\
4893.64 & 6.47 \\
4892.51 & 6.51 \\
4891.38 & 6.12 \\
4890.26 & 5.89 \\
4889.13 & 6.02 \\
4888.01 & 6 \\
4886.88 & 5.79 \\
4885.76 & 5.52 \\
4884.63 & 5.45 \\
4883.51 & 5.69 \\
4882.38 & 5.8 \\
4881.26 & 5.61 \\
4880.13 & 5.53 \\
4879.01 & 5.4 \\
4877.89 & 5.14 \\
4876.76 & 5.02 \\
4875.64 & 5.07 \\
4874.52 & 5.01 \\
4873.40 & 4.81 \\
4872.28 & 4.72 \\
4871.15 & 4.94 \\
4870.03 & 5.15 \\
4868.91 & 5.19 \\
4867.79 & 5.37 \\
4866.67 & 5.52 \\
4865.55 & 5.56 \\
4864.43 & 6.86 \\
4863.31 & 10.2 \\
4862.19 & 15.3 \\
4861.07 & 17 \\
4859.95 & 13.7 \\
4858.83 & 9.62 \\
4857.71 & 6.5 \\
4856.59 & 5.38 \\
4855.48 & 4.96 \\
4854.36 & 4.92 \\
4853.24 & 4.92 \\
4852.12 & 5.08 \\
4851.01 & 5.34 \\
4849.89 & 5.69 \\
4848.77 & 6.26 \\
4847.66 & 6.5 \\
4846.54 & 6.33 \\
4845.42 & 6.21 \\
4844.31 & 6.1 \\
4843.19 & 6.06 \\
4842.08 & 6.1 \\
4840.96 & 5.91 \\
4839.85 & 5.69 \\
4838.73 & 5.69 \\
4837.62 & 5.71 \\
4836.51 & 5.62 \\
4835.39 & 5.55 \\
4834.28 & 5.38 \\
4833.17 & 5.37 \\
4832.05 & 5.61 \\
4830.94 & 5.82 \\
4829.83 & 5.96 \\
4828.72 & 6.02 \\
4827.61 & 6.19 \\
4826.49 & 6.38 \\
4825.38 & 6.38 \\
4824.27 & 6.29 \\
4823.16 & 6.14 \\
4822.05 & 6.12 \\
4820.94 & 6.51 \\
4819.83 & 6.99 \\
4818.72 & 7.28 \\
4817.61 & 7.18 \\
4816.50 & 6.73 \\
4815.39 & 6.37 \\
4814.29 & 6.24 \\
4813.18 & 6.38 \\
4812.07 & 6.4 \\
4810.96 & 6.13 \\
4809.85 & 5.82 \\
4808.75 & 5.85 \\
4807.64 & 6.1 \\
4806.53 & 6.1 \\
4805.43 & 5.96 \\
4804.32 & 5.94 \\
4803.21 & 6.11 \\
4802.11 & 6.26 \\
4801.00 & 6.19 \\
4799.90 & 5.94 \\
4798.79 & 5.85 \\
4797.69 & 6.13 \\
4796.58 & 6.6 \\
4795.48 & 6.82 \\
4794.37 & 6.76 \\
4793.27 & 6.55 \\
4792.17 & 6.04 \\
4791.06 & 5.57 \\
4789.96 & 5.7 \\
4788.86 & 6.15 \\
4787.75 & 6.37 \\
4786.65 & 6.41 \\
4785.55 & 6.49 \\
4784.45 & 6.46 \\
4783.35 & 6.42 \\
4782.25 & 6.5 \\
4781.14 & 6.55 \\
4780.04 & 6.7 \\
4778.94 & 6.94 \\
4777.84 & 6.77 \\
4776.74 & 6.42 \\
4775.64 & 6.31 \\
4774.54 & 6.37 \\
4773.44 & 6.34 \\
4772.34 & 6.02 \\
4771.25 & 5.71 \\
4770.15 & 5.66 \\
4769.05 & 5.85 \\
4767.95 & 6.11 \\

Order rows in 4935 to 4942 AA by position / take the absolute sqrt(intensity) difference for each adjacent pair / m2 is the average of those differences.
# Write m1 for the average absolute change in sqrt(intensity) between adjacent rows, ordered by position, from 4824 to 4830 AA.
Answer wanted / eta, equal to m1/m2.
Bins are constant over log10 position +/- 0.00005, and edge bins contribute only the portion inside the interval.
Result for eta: 0.2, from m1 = 0.020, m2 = 0.090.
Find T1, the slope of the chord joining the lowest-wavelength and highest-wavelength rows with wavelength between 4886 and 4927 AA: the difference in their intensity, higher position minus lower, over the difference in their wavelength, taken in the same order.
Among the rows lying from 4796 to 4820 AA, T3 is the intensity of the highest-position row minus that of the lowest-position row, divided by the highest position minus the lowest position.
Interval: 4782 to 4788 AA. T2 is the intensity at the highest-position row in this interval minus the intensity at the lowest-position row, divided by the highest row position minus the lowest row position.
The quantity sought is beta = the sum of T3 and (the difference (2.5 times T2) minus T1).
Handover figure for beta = 0.0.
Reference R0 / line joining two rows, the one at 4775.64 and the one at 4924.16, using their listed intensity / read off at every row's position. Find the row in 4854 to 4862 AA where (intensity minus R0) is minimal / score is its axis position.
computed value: 4854.36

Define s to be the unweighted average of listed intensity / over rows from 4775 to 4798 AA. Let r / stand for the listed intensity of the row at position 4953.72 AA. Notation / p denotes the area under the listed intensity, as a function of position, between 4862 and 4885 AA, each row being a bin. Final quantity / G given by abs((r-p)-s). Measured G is 136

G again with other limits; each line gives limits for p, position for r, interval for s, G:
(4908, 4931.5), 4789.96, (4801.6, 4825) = 138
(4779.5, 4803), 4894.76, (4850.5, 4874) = 149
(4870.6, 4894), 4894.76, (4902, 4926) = 129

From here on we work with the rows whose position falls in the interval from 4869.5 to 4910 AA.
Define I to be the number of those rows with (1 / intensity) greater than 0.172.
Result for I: 19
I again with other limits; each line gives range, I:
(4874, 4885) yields 10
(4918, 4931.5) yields 6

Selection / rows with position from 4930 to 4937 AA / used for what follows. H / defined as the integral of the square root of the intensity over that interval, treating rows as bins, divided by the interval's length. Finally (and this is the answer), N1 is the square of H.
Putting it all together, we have 6.18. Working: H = 2.49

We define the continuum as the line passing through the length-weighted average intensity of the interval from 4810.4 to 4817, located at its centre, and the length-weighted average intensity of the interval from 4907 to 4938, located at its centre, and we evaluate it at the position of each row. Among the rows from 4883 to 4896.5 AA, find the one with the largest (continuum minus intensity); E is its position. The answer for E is 4884.63 AA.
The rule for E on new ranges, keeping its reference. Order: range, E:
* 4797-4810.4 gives 4798.79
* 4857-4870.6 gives 4870.03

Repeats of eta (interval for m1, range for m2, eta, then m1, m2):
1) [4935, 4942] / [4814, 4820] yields 1.8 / 0.090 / 0.051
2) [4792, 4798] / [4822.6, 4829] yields 2.4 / 0.058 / 0.024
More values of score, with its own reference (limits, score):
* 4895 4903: 4902.66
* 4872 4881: 4872.28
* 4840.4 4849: 4840.96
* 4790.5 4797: 4791.06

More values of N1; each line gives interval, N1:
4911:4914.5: 6.15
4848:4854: 5.47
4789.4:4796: 6.23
